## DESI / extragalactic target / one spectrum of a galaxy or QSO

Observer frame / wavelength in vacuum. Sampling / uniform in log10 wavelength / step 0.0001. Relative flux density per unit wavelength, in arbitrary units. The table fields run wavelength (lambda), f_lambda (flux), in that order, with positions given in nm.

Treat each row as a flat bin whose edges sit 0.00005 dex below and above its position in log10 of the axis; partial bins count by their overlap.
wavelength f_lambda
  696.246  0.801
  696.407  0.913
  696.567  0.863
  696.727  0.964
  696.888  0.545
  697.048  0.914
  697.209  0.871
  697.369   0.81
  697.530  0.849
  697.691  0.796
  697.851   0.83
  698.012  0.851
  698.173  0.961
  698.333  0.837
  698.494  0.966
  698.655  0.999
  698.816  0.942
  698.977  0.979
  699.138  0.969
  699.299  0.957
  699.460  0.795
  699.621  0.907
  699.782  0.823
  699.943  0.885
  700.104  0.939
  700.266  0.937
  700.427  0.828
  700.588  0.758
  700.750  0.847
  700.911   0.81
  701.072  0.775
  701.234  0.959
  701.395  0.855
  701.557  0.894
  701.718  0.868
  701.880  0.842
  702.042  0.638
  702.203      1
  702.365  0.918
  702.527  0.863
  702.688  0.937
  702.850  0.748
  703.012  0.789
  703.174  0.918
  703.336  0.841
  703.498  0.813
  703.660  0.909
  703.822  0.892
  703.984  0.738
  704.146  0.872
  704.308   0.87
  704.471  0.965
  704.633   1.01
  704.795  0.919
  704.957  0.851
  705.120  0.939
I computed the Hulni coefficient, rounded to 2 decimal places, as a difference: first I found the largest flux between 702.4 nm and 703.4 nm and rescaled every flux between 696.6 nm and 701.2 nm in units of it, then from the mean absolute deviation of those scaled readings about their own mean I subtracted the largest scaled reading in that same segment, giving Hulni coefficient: -0.99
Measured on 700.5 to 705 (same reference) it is -1.01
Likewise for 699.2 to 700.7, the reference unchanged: -0.96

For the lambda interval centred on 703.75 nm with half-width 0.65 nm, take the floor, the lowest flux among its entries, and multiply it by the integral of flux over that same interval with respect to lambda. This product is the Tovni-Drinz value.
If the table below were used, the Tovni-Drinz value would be 0.82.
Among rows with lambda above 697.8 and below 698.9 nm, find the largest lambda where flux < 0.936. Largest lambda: 698.333 nm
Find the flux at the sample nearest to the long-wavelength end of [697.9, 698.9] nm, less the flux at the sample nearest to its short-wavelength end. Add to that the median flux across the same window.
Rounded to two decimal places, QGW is 1.04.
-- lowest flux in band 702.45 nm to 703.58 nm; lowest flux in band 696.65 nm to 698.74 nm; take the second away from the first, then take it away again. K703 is -0.34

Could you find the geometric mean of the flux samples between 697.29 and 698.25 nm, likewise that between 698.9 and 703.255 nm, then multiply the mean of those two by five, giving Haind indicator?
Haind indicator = 4.28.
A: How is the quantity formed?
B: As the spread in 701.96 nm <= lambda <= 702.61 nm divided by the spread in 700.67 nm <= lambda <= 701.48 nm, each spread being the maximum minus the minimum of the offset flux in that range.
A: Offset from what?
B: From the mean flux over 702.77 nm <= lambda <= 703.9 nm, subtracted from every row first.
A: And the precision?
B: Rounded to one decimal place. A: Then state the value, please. 2.0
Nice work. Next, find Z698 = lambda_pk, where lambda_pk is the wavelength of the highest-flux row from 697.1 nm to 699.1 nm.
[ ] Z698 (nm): 698.655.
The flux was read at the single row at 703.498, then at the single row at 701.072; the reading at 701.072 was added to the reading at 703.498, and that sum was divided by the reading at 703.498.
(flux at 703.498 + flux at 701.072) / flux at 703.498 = 1.95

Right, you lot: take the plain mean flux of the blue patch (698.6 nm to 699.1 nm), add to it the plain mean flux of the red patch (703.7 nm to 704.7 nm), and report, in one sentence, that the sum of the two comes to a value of 1.86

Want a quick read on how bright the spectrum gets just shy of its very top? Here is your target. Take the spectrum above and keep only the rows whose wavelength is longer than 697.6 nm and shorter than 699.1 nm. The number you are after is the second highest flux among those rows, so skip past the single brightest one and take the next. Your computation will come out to 0.979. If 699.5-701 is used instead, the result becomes 0.937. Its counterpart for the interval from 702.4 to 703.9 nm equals 0.918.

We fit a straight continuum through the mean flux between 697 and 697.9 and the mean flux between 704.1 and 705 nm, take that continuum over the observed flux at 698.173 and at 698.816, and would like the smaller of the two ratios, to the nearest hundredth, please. 0.89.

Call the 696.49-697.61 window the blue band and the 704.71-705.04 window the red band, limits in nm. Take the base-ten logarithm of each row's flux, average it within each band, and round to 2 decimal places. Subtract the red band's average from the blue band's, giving -0.03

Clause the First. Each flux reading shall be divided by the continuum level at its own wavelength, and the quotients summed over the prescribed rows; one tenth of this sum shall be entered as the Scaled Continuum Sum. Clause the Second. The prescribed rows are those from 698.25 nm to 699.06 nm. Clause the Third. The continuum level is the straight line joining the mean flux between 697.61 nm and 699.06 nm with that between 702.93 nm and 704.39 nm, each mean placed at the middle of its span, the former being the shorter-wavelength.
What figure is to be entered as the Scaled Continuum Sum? 0.523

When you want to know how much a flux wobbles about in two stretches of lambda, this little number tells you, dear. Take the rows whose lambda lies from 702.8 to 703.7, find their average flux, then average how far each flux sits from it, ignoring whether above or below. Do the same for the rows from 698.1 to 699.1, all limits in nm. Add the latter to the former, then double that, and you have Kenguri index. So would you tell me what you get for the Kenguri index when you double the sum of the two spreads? 0.18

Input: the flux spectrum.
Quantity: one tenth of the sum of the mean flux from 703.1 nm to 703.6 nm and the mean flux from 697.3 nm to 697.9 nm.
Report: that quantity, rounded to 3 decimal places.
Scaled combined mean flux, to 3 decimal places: 0.168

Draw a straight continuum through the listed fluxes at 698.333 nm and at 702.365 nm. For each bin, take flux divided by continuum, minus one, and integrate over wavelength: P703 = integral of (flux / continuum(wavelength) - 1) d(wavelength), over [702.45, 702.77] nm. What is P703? -0.008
